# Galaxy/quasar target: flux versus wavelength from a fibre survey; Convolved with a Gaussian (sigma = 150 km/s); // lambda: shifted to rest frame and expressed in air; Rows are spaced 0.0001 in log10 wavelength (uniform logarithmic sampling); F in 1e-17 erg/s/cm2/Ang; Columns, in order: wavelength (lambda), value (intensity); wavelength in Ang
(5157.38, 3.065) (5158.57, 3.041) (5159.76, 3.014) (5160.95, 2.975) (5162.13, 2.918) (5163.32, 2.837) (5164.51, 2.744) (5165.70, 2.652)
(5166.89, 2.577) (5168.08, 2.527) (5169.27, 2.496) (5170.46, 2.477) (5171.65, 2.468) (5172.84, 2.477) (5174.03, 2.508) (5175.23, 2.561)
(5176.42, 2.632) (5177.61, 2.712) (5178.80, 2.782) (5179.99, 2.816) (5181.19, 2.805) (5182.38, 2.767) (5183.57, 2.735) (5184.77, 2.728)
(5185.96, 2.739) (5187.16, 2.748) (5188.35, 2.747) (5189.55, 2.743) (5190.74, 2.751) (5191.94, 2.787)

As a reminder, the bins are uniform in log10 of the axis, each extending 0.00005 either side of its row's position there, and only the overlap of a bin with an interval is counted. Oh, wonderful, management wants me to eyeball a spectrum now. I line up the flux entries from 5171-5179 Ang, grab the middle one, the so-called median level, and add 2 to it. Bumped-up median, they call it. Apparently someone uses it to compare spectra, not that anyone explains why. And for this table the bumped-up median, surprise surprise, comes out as 4.56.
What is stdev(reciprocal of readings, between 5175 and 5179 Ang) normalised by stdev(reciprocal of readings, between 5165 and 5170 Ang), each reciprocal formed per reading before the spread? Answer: 1.31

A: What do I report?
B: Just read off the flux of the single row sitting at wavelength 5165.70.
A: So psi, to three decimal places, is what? 2.652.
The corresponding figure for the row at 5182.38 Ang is 2.767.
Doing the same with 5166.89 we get 2.577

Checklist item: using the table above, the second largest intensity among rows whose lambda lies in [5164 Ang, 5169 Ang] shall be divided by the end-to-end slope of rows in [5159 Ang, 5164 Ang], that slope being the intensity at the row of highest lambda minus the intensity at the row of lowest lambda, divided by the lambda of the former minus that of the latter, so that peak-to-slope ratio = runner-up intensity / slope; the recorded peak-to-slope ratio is -53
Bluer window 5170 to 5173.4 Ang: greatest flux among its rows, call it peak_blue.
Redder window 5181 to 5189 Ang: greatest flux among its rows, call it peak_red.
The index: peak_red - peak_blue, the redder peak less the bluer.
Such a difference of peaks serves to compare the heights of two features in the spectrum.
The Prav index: 0.33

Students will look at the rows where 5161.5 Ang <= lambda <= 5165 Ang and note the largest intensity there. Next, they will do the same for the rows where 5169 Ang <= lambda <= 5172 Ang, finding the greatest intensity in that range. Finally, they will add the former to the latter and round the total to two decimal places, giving 5.41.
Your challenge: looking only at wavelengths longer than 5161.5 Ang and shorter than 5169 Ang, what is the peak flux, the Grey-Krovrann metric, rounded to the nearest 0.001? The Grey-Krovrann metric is 2.918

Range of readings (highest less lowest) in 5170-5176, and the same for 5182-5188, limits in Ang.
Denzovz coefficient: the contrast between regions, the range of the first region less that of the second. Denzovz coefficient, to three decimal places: 0.054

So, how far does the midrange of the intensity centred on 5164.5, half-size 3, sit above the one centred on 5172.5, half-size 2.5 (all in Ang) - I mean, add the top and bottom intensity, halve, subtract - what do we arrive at 0.26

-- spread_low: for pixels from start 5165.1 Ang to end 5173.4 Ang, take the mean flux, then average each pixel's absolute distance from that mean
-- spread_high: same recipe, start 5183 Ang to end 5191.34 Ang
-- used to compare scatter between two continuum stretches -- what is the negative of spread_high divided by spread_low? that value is -0.13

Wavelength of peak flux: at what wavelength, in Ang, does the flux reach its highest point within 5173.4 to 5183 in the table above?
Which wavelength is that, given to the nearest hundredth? 5179.99 Ang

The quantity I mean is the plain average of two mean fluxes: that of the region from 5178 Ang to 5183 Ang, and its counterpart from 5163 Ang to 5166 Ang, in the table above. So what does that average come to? 2.77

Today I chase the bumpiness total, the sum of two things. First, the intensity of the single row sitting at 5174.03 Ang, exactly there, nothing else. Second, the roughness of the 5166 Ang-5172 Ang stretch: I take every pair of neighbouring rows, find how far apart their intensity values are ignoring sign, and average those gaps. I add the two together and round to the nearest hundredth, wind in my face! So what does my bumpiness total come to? 2.54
